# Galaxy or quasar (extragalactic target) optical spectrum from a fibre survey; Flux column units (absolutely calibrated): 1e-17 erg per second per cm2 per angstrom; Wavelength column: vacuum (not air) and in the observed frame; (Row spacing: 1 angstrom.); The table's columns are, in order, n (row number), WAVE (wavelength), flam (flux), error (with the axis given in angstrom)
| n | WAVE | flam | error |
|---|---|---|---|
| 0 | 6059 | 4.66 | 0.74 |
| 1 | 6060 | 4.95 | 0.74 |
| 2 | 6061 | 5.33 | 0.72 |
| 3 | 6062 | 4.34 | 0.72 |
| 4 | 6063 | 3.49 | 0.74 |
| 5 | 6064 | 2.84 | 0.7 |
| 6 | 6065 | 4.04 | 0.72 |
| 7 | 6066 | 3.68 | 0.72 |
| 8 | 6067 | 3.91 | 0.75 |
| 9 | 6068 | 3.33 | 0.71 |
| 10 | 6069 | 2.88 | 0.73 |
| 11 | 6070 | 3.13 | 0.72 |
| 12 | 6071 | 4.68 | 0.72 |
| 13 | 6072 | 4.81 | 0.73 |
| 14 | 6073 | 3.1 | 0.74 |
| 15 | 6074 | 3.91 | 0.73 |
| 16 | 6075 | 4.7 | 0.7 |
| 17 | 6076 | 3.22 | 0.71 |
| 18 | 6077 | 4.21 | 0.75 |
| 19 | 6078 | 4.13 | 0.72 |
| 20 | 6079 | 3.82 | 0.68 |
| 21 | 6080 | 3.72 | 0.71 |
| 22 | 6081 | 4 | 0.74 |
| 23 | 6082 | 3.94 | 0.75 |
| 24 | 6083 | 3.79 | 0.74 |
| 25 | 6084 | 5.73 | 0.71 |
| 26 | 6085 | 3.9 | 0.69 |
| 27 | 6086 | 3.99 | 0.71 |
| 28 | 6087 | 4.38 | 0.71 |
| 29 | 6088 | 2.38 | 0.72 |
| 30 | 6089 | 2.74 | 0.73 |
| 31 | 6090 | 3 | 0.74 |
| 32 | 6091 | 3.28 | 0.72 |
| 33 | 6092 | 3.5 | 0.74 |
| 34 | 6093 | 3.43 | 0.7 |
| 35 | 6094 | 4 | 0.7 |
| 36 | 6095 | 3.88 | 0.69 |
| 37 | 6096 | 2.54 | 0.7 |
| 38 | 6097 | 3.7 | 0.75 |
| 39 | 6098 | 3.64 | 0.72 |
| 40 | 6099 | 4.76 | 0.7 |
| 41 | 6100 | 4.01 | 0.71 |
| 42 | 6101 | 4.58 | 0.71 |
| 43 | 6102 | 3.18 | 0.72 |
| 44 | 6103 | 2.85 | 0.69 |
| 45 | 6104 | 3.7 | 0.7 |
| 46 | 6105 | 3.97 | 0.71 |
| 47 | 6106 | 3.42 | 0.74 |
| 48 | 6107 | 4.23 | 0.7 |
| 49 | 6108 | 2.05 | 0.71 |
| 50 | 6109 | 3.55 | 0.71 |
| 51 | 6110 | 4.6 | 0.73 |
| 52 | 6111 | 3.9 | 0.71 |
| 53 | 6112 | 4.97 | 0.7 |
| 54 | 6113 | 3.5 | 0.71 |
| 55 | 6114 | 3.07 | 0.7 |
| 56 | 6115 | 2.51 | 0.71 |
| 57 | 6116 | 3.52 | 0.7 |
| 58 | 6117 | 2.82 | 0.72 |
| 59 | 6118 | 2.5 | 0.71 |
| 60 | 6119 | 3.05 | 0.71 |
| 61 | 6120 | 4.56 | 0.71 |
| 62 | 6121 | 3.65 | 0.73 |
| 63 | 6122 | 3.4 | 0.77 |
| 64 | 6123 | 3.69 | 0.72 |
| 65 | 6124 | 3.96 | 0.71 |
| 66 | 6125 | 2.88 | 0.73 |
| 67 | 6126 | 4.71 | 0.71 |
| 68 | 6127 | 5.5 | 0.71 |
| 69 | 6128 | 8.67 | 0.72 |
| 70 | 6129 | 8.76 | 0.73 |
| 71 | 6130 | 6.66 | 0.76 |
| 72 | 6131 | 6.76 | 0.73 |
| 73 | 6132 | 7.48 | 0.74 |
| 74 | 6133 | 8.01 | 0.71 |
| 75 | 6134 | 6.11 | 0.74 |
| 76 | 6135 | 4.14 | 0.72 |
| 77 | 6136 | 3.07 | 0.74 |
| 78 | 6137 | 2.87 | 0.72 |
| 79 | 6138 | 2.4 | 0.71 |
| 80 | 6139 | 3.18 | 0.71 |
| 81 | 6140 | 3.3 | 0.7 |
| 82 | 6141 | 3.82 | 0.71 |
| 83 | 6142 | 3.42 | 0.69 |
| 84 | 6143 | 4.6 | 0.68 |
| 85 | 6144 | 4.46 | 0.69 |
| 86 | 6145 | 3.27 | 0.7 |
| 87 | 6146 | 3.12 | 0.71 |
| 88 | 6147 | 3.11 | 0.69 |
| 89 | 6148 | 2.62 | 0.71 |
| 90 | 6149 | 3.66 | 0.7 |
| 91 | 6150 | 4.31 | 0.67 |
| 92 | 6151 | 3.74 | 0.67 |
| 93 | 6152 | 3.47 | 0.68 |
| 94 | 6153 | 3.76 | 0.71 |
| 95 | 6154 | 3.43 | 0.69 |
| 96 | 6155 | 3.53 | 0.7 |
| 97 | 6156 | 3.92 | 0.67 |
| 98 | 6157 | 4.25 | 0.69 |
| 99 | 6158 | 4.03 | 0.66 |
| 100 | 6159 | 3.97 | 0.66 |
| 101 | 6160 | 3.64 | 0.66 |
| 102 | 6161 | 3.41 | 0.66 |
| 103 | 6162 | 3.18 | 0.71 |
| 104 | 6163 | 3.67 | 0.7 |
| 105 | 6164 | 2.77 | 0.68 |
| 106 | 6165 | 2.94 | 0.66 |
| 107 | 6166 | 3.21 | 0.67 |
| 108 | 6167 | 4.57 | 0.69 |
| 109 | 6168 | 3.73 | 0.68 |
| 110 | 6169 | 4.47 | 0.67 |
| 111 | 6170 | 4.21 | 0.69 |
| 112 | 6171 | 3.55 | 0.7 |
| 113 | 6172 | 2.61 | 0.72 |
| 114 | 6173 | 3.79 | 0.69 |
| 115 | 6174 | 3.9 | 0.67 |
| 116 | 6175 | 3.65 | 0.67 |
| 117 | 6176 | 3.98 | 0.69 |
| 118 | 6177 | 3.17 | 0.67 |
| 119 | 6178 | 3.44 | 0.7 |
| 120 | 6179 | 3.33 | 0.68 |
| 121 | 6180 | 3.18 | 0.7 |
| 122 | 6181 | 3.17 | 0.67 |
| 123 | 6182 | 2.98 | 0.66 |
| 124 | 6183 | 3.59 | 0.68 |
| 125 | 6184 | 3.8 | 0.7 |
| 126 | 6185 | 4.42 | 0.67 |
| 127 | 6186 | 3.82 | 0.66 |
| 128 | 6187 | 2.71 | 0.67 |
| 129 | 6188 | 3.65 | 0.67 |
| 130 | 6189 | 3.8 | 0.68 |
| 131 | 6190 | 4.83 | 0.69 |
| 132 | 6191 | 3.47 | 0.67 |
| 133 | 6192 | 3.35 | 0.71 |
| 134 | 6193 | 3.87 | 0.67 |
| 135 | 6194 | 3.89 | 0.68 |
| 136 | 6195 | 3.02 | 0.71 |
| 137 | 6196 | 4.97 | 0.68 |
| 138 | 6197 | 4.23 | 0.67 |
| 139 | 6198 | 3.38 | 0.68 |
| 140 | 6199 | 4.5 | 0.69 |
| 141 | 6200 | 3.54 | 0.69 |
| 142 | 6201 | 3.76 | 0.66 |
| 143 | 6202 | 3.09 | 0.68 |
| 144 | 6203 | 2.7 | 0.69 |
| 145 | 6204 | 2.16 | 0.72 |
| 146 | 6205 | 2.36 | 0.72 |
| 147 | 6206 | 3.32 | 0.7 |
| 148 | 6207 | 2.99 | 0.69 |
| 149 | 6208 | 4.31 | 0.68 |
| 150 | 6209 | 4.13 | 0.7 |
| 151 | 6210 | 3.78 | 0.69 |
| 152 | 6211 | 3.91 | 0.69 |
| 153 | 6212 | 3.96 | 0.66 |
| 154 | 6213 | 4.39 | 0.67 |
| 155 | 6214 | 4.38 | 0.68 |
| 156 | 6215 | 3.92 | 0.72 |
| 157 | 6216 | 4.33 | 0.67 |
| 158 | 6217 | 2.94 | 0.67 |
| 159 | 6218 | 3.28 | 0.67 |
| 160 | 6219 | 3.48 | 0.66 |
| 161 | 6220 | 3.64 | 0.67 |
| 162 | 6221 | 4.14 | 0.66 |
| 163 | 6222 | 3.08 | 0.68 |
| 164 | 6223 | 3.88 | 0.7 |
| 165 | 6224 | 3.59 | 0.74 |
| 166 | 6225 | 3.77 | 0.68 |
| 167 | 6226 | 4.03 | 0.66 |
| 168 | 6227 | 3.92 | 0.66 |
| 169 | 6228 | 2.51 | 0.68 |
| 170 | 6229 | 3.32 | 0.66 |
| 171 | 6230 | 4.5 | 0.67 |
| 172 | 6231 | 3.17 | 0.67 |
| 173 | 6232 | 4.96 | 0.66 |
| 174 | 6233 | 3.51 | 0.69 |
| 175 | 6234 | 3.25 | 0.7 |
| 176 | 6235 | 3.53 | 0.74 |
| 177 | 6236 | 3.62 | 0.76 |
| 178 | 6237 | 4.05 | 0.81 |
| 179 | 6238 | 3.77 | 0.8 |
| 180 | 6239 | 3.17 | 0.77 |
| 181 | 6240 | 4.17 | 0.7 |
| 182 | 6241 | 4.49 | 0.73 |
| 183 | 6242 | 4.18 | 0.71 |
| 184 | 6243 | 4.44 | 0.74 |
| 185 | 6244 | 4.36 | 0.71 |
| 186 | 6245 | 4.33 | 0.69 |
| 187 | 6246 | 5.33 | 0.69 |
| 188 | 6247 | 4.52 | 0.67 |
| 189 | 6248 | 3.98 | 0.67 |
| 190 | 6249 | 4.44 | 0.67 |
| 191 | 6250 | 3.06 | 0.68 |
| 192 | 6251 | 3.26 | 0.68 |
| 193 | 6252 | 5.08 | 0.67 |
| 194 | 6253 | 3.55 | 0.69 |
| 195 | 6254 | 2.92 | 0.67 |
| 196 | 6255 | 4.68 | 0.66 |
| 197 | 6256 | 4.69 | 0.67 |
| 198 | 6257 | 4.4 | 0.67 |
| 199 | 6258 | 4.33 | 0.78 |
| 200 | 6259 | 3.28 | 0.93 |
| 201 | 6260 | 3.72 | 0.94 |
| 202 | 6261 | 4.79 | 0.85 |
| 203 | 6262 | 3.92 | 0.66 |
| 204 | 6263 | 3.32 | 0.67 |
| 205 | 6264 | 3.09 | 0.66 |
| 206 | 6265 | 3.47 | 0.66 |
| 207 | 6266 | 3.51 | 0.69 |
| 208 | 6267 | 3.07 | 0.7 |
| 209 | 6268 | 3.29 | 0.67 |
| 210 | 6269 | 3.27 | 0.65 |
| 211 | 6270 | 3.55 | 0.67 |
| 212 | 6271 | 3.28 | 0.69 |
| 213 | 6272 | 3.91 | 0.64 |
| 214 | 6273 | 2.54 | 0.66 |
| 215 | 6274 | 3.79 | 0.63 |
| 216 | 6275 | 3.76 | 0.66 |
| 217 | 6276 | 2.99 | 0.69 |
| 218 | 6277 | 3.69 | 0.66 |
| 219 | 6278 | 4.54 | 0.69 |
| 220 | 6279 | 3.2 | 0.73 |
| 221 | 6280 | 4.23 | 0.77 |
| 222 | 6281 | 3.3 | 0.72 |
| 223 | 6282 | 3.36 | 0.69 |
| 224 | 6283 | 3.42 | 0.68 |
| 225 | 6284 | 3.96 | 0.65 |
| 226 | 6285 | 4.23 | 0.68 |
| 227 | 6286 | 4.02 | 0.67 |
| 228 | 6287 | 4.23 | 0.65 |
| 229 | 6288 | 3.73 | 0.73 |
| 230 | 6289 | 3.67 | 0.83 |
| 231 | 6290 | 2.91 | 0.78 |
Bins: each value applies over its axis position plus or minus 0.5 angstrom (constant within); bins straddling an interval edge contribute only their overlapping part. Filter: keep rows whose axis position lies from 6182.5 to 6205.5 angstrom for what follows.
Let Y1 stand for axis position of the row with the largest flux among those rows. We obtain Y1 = 6196 angstrom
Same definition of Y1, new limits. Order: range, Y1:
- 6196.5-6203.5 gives 6199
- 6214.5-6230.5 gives 6230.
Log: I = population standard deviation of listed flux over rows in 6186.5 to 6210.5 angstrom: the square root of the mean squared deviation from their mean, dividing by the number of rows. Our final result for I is 0.71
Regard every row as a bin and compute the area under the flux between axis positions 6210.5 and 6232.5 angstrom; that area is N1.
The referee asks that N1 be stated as 83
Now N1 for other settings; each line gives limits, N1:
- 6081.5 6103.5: 81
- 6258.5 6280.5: 78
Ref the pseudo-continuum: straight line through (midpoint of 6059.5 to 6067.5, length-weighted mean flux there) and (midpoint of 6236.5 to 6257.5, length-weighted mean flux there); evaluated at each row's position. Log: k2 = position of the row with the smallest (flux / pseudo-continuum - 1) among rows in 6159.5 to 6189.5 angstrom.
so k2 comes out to 6172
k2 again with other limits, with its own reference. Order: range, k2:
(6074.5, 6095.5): 6088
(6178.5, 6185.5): 6182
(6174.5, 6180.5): 6177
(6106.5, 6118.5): 6108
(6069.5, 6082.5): 6073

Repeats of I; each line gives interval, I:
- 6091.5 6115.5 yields 0.71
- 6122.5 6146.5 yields 1.93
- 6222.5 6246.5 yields 0.61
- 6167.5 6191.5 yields 0.52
